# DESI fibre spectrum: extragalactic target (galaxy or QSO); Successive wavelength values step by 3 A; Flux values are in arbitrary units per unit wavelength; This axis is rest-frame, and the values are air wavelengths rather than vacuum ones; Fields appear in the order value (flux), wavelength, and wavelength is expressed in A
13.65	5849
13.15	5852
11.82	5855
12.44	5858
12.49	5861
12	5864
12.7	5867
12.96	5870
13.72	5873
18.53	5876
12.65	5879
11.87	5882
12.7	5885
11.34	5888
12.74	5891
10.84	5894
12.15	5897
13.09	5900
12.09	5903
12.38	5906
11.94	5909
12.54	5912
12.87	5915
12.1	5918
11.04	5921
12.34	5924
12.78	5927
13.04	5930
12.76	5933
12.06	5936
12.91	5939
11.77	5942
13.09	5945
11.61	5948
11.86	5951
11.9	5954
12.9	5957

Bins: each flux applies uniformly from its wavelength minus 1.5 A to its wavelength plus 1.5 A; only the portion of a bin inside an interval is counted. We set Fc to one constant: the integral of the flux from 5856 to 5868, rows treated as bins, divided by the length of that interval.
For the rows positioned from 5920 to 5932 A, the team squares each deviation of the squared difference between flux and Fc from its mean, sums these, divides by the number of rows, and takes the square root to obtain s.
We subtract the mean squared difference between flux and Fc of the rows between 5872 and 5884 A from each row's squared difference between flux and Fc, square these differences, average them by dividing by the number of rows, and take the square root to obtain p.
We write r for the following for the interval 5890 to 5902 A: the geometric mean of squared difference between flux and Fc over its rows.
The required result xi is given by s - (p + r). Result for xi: -15.7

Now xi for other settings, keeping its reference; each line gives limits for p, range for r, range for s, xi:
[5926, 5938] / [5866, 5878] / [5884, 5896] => -0.5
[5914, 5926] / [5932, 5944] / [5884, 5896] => 0.0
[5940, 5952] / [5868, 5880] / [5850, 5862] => -1.0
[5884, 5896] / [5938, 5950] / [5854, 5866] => -1.2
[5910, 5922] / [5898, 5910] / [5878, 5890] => -0.3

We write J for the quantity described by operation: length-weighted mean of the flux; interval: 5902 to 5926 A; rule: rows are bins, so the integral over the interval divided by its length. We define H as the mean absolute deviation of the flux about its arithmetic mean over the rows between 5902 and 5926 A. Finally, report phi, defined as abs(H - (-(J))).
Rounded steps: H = 0.37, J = 12.2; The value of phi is 12.5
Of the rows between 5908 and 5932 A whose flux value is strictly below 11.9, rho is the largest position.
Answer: 5921 A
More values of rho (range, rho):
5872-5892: 5888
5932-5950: 5948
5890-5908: 5894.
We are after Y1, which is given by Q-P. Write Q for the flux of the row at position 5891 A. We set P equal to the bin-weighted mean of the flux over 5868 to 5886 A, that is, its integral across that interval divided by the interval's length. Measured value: -1.0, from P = 13.7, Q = 12.74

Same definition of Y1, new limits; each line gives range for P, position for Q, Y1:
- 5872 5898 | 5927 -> -0.2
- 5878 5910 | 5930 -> 0.9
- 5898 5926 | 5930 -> 0.8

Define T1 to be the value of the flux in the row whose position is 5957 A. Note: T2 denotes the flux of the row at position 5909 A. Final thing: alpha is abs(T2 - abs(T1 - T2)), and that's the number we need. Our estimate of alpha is 11.0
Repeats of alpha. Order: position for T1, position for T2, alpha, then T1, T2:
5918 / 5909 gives 11.8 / 12.1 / 11.94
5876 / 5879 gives 6.8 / 18.53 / 12.65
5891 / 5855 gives 10.9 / 12.74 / 11.82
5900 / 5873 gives 13.1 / 13.09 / 13.72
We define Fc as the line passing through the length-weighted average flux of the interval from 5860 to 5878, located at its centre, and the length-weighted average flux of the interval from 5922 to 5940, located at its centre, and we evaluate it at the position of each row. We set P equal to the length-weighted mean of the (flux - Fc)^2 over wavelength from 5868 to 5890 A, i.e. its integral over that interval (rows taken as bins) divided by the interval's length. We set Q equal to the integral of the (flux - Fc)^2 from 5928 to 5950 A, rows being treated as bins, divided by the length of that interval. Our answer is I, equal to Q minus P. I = -4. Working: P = 4.5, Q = 0.3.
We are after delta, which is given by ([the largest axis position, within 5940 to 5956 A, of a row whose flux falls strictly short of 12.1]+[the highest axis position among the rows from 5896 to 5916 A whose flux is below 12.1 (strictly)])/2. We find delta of 5931.5 A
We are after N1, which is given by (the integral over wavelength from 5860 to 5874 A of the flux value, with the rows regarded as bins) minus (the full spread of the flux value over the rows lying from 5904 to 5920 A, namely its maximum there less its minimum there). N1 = 178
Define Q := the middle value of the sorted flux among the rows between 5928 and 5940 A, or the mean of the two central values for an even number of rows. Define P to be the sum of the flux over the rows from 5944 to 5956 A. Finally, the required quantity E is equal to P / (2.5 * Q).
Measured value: 1.51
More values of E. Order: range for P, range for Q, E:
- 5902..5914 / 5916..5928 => 1.60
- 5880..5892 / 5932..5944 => 1.57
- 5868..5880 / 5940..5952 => 1.96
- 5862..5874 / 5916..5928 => 1.68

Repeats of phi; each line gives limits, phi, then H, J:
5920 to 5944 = 12.9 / 0.54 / 12.4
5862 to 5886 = 14.8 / 1.37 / 13.4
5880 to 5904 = 12.7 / 0.57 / 12.1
